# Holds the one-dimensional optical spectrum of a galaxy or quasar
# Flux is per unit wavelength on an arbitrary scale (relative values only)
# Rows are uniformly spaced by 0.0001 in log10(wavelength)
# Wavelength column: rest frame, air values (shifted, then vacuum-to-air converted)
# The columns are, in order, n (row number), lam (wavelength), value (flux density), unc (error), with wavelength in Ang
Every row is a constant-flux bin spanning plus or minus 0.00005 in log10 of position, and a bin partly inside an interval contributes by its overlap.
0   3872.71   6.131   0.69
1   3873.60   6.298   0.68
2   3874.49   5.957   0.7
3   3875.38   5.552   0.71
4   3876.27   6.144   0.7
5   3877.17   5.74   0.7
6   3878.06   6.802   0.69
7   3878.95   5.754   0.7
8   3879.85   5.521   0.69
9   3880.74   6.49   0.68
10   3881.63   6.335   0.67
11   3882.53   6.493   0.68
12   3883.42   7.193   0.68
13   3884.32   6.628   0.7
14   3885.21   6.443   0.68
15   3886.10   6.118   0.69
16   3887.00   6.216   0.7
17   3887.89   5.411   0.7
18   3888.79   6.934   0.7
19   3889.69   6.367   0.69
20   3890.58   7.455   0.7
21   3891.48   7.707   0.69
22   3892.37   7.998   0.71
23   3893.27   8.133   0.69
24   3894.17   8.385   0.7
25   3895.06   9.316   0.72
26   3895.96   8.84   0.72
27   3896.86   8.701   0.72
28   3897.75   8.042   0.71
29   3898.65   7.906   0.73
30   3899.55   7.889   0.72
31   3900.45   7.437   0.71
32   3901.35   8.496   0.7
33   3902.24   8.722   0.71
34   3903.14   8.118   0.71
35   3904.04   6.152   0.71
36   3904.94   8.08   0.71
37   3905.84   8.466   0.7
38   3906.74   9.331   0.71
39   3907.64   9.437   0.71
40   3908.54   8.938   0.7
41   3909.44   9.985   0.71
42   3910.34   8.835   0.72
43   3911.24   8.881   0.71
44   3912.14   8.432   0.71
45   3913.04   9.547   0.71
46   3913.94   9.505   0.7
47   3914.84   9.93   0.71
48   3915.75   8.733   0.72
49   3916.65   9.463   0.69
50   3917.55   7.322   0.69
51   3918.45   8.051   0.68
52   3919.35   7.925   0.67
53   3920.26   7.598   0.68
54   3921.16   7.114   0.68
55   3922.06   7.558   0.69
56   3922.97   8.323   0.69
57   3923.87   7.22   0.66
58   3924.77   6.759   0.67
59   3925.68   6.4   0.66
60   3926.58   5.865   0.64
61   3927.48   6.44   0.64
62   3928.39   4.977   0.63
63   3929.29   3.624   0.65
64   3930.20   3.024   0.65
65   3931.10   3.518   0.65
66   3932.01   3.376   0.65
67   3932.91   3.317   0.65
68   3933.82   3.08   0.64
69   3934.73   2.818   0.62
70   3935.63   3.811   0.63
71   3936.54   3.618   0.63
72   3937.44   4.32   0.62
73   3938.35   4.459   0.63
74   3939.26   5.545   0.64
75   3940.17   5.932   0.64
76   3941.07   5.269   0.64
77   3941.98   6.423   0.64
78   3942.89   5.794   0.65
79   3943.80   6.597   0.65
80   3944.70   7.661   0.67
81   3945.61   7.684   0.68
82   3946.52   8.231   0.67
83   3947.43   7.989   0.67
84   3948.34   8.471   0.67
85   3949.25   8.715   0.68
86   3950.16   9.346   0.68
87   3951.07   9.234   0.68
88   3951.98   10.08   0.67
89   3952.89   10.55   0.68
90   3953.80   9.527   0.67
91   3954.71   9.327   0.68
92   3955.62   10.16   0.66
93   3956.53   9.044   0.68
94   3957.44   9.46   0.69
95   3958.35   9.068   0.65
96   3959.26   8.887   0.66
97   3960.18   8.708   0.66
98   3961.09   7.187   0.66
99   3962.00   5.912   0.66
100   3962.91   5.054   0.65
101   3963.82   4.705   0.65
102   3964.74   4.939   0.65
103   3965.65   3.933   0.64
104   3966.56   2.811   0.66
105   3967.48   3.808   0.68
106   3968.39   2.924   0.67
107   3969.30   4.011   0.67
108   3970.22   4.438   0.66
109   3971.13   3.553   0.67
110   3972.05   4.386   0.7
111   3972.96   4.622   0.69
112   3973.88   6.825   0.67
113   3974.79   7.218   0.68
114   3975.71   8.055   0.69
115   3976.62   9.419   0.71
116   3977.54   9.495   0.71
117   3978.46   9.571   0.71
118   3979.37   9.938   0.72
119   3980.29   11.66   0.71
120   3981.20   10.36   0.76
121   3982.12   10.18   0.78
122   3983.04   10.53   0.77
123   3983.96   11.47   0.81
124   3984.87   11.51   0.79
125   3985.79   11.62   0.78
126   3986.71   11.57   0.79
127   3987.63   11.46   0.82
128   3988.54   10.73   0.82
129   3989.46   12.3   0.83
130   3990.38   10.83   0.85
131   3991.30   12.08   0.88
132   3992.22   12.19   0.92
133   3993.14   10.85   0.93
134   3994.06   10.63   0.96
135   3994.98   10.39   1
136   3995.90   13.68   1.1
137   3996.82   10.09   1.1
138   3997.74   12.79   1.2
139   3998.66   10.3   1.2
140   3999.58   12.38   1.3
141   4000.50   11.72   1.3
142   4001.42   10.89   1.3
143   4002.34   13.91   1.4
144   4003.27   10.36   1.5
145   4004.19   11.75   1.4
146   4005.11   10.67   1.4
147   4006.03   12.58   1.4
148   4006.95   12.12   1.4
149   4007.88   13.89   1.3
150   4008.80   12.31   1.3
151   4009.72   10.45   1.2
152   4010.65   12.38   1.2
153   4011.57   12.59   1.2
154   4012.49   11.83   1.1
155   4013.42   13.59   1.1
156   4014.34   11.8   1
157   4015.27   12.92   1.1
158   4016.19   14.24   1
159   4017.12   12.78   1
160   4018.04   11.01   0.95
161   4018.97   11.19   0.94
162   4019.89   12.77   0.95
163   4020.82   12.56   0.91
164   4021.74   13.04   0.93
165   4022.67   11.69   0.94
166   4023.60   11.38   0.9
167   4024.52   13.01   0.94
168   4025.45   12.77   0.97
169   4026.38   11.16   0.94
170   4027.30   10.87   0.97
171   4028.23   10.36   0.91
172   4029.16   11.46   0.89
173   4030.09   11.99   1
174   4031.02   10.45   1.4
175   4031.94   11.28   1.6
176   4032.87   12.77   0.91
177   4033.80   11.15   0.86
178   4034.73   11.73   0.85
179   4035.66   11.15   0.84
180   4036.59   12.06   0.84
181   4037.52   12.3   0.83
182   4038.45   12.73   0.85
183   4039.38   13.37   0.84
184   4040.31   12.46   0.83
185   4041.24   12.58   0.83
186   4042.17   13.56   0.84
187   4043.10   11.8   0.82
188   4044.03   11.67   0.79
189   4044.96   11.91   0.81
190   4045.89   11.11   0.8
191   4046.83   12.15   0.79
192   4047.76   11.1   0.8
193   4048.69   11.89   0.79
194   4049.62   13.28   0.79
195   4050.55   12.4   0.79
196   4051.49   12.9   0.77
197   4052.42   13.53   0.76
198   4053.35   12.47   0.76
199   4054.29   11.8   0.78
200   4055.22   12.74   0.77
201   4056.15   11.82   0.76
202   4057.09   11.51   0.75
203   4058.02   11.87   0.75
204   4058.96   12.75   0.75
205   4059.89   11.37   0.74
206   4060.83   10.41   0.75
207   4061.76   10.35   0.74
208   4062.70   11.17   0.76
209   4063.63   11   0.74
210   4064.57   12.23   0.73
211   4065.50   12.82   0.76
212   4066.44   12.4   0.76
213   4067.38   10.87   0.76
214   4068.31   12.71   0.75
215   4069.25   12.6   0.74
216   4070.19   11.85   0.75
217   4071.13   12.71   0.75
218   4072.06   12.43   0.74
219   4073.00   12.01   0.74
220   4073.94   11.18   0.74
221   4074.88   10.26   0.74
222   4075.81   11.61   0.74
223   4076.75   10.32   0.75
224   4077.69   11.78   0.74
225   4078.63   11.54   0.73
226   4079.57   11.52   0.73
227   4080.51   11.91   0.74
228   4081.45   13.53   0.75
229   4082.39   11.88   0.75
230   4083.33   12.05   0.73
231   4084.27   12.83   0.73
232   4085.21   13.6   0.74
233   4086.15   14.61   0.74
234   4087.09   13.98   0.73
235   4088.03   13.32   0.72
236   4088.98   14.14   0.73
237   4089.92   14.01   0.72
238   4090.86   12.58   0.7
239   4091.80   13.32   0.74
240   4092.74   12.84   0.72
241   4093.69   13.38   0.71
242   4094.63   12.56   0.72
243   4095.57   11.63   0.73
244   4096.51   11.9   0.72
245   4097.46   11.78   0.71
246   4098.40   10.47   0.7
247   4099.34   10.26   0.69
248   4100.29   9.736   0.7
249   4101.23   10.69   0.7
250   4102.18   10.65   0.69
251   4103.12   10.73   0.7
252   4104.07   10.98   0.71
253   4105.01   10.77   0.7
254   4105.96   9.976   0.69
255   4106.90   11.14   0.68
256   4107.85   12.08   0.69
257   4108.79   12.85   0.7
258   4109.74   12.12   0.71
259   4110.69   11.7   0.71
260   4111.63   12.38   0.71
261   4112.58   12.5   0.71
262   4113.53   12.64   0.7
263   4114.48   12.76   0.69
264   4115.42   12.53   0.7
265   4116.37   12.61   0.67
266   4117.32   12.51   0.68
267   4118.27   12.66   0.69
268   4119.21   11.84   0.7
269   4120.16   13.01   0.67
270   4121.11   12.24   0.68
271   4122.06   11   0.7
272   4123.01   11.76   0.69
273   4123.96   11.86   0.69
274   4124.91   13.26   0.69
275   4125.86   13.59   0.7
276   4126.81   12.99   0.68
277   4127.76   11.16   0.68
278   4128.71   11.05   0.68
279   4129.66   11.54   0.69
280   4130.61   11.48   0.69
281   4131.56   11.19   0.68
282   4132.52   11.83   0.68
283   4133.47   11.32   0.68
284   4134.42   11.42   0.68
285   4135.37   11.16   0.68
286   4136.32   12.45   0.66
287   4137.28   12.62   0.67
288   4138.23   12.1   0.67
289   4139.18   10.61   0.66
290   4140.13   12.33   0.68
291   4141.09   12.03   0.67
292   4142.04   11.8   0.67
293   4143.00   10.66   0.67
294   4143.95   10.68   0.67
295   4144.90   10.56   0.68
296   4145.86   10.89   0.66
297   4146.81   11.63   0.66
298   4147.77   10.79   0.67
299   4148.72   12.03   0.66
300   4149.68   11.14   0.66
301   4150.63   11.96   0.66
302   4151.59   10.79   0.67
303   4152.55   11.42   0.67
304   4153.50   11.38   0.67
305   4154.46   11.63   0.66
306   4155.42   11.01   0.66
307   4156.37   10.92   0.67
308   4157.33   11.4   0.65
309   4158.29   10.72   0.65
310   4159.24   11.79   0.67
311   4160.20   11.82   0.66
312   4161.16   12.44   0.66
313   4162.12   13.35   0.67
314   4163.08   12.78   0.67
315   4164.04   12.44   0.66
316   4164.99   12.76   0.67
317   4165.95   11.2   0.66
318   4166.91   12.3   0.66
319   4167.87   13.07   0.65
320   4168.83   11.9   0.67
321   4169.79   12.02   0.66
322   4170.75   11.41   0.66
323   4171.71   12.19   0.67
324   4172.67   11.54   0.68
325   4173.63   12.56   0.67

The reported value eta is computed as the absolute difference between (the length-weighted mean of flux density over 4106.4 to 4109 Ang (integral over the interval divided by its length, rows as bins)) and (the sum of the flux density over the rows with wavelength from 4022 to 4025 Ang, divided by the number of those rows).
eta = 0.1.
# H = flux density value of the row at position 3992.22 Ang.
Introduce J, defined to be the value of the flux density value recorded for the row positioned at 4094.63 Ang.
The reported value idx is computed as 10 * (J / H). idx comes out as 10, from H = 12.19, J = 12.56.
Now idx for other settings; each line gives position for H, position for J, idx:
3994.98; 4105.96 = 10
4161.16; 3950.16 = 8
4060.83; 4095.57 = 11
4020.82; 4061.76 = 8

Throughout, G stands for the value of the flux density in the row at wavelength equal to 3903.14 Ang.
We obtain 8.118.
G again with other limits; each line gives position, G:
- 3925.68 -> 6.4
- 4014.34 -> 11.8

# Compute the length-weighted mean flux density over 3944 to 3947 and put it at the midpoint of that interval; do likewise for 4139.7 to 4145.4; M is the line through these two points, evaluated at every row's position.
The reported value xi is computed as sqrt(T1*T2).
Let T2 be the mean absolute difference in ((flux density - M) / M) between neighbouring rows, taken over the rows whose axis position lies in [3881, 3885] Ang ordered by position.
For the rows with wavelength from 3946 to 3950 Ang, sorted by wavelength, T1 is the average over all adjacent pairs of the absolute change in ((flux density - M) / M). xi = 0.054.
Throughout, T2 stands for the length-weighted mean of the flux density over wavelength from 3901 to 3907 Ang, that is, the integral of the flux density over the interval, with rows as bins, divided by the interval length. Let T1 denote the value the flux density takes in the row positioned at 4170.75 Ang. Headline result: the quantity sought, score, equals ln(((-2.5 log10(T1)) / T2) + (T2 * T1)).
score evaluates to 4.53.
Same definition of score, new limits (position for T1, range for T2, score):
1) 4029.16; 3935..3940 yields 3.90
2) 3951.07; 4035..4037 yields 4.67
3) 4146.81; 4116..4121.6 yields 4.98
